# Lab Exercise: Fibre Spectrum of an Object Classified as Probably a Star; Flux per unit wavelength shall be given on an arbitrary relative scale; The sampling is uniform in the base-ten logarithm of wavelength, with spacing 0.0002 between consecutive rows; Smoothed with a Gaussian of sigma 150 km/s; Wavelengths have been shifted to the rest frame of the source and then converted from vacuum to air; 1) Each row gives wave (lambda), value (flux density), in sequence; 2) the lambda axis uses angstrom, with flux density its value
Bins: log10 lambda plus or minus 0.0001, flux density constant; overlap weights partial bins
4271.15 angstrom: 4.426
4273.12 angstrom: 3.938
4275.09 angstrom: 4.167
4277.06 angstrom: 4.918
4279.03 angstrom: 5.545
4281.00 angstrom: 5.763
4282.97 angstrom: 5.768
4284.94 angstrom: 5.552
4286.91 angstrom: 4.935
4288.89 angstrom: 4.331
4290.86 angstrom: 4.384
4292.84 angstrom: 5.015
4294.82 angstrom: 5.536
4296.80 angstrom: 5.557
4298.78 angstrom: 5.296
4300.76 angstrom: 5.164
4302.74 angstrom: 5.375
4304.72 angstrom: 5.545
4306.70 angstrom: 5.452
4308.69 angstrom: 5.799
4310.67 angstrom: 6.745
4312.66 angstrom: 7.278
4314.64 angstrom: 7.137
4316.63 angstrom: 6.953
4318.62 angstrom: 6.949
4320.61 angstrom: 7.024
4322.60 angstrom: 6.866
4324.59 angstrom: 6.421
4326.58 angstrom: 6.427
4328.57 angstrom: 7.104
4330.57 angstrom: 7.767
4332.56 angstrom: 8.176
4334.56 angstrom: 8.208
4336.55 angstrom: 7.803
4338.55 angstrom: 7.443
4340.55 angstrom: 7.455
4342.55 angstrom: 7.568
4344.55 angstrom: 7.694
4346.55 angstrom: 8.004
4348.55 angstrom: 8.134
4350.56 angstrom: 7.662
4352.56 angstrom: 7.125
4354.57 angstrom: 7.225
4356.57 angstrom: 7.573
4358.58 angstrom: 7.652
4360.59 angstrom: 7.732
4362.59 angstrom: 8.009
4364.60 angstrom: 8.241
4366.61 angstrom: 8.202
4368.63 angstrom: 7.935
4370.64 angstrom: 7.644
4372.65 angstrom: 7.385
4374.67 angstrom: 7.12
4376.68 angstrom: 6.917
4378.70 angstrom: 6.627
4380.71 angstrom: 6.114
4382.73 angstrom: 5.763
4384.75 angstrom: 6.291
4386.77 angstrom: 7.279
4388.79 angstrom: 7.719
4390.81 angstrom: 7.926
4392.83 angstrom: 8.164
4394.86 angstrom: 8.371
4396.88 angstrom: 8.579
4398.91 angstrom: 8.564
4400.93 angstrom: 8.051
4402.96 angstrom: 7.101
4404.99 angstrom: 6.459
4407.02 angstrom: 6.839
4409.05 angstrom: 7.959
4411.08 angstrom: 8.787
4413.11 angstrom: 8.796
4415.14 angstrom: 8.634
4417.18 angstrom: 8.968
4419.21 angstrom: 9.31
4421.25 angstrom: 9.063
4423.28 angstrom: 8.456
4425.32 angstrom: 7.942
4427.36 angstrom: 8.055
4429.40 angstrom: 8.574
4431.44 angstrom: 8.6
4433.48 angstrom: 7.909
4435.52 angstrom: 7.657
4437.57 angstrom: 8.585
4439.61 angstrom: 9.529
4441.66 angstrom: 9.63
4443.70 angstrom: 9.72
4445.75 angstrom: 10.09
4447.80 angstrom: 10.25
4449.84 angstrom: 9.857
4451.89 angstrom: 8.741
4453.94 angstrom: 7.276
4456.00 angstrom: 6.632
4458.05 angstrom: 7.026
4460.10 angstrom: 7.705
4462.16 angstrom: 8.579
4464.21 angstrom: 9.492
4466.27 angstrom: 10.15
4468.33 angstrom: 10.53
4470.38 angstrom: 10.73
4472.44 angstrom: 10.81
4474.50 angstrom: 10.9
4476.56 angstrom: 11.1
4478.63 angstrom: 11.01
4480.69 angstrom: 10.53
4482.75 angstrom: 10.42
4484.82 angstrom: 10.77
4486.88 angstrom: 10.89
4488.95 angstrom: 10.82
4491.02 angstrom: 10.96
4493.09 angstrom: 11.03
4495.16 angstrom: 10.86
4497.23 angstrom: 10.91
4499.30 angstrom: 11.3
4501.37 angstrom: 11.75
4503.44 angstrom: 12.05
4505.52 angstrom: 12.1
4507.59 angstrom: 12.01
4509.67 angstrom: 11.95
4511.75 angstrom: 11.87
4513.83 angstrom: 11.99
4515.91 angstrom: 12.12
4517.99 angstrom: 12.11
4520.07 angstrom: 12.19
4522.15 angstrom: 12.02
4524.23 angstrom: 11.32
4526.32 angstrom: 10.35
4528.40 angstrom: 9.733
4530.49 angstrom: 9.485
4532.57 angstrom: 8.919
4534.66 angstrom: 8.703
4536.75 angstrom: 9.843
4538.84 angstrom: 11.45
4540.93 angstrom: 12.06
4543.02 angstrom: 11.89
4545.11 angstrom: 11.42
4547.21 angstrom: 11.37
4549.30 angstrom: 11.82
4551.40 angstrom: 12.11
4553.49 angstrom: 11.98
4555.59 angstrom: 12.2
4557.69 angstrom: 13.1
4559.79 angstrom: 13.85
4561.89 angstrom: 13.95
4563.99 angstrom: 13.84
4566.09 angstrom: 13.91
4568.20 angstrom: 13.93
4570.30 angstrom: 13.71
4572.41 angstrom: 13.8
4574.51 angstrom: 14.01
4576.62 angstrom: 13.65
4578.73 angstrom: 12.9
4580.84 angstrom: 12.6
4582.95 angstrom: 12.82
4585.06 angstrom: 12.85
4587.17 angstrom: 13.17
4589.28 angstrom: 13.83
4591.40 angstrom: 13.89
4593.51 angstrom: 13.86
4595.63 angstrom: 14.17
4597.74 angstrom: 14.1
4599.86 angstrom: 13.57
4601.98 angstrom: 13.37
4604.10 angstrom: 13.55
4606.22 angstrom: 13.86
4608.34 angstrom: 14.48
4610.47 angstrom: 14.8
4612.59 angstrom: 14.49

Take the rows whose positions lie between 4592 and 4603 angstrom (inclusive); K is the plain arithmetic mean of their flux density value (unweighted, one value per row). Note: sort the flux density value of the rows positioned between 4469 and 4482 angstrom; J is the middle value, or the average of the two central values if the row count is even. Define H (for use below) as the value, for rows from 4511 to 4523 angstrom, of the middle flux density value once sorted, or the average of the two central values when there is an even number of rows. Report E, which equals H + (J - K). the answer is 9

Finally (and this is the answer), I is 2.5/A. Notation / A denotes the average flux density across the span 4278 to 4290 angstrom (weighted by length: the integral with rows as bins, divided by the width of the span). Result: 0.47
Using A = 5.3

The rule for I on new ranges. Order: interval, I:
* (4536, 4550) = 0.22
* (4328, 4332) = 0.33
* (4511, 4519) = 0.21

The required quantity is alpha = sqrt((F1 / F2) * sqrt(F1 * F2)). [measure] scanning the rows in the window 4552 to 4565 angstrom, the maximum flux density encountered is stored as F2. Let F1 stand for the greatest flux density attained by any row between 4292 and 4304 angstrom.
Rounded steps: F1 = 5.557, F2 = 13.95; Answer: 1.9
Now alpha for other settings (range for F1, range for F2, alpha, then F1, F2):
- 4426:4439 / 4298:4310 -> 3.2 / 8.6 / 5.799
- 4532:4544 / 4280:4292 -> 4.2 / 12.06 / 5.768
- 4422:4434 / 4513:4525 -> 2.7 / 8.6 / 12.19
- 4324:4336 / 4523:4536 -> 2.6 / 8.208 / 11.32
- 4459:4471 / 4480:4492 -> 3.3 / 10.73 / 10.96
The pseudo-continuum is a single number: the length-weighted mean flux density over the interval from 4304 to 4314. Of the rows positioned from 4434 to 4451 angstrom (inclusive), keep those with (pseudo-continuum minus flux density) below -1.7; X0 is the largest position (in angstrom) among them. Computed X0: 4449.84 angstrom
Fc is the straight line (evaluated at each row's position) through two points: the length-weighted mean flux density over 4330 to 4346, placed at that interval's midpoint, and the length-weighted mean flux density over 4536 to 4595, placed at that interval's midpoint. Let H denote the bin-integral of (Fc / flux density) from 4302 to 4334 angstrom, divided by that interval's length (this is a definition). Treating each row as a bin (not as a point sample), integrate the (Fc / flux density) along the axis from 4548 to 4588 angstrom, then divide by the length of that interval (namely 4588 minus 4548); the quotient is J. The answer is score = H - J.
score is 0.12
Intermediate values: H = 1.10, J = 0.99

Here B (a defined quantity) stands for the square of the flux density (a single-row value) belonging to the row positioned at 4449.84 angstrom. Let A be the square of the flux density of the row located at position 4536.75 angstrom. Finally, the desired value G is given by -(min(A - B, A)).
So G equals 0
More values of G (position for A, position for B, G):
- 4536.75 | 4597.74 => 102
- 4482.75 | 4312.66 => -56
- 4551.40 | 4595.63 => 54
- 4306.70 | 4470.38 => 85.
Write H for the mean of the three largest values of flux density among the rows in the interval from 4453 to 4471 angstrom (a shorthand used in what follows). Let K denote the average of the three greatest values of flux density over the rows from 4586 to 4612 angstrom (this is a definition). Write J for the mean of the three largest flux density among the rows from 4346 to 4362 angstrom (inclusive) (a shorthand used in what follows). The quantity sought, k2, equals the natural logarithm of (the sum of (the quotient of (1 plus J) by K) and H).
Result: 2.41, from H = 10.5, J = 8.0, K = 14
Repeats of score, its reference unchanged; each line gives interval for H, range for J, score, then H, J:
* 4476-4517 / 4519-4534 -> -0.16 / 1.00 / 1.16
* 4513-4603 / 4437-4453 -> -0.03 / 1.04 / 1.07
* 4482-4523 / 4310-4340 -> -0.04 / 1.00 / 1.04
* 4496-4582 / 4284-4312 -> -0.26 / 1.03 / 1.30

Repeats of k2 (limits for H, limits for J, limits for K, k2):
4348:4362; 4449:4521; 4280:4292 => 2.32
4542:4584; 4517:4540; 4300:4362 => 2.75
